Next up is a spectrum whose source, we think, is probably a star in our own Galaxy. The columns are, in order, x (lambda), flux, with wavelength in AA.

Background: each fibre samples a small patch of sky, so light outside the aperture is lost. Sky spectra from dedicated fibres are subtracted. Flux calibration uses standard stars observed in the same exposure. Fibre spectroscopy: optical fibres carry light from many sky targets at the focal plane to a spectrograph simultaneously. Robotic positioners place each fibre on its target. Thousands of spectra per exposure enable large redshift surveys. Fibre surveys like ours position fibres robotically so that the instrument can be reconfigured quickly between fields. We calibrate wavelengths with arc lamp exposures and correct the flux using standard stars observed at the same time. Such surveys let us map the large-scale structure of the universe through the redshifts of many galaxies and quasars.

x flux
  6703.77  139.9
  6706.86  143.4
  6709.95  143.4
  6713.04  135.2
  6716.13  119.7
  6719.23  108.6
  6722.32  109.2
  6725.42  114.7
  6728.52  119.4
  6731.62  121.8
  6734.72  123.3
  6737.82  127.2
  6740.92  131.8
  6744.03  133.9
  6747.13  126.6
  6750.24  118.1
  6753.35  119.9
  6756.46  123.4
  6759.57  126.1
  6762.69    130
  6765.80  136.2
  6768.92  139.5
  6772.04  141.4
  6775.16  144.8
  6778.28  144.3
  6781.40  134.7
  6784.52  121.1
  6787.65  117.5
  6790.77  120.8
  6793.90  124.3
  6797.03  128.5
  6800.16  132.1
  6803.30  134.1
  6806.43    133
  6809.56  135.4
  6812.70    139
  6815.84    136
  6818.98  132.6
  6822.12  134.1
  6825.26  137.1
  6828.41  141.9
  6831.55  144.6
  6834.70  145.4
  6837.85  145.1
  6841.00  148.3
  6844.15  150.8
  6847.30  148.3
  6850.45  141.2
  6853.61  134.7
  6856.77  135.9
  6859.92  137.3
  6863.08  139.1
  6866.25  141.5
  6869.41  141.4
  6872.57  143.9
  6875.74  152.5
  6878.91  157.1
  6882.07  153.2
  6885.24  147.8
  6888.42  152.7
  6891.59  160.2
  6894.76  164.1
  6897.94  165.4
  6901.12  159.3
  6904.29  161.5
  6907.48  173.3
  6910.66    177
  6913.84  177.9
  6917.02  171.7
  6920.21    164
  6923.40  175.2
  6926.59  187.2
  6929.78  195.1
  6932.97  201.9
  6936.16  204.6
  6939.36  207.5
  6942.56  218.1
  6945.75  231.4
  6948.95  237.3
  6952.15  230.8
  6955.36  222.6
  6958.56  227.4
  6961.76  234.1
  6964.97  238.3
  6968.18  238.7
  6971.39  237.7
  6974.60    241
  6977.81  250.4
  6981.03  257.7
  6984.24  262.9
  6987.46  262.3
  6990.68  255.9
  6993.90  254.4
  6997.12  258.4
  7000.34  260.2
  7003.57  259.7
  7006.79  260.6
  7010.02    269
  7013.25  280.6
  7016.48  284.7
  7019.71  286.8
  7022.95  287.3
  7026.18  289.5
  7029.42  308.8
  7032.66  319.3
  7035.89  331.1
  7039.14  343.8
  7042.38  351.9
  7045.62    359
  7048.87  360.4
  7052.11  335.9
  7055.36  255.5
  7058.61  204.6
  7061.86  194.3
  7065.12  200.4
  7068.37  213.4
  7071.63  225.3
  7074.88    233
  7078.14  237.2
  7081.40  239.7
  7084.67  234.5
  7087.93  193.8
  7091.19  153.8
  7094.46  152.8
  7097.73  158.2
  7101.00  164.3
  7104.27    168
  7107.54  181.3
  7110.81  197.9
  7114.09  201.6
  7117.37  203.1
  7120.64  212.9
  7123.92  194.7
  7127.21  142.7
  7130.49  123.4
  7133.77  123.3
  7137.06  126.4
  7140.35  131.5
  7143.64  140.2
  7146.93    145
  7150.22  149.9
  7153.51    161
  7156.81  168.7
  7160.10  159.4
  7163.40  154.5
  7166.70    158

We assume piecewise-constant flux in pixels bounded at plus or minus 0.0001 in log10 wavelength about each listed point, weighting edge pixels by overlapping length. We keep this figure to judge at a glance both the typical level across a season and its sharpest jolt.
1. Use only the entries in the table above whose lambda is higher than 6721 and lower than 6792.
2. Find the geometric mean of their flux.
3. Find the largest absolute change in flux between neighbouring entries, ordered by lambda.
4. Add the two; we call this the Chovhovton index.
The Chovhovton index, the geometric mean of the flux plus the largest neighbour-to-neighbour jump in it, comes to 140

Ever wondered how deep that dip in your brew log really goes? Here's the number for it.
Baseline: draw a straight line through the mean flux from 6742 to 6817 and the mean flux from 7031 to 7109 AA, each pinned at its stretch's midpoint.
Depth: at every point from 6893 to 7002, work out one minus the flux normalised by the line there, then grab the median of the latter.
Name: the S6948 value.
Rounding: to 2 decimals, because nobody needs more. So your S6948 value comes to -0.13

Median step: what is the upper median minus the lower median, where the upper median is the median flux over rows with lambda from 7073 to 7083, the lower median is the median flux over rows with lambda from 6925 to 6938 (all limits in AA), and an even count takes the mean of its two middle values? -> 39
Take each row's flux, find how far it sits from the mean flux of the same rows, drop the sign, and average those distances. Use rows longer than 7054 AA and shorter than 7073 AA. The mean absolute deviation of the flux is 17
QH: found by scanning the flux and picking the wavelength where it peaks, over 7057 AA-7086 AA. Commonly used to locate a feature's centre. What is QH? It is 7081.40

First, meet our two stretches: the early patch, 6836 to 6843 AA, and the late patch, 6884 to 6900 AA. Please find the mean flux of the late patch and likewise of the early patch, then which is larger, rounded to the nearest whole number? 158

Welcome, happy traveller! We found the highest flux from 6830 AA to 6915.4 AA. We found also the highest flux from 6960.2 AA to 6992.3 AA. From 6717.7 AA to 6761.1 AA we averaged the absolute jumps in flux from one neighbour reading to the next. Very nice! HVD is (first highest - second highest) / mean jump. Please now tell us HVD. -23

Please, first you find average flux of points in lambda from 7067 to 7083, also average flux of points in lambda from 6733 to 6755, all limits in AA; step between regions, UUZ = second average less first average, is -104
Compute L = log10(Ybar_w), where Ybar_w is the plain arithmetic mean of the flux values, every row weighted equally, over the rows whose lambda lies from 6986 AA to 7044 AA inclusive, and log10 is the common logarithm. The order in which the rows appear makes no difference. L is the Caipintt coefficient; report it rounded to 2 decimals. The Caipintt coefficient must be 2.46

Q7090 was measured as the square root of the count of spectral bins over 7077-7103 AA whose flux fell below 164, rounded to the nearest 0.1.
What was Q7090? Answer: 1.7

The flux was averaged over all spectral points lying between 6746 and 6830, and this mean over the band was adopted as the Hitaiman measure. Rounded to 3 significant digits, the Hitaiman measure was 132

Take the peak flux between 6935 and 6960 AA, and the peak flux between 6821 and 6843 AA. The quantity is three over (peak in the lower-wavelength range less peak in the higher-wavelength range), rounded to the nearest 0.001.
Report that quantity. -0.034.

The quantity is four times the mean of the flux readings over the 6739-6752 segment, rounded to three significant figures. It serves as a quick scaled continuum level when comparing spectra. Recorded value 510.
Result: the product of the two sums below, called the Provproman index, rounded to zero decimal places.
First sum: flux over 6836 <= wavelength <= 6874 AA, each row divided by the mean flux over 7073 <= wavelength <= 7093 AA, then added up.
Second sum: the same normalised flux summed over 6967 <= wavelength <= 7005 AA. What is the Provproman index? 112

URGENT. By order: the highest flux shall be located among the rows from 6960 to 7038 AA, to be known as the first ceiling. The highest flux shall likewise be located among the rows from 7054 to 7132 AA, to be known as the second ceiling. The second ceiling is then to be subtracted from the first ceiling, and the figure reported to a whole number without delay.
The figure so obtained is 76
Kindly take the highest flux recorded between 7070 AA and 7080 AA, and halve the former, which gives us 119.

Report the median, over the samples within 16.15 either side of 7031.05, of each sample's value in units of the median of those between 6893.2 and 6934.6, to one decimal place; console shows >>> 1.8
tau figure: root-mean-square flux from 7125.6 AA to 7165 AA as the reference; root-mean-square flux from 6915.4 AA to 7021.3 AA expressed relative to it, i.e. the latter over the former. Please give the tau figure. 1.64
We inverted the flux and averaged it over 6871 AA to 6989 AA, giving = 0.0052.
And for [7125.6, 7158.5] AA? 0.0072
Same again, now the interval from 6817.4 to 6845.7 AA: 0.0070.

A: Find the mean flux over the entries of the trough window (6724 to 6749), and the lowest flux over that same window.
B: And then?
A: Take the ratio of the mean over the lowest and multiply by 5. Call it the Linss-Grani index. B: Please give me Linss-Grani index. 5.44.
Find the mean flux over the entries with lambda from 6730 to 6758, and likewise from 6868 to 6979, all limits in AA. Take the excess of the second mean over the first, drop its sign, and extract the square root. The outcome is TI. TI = 8.1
